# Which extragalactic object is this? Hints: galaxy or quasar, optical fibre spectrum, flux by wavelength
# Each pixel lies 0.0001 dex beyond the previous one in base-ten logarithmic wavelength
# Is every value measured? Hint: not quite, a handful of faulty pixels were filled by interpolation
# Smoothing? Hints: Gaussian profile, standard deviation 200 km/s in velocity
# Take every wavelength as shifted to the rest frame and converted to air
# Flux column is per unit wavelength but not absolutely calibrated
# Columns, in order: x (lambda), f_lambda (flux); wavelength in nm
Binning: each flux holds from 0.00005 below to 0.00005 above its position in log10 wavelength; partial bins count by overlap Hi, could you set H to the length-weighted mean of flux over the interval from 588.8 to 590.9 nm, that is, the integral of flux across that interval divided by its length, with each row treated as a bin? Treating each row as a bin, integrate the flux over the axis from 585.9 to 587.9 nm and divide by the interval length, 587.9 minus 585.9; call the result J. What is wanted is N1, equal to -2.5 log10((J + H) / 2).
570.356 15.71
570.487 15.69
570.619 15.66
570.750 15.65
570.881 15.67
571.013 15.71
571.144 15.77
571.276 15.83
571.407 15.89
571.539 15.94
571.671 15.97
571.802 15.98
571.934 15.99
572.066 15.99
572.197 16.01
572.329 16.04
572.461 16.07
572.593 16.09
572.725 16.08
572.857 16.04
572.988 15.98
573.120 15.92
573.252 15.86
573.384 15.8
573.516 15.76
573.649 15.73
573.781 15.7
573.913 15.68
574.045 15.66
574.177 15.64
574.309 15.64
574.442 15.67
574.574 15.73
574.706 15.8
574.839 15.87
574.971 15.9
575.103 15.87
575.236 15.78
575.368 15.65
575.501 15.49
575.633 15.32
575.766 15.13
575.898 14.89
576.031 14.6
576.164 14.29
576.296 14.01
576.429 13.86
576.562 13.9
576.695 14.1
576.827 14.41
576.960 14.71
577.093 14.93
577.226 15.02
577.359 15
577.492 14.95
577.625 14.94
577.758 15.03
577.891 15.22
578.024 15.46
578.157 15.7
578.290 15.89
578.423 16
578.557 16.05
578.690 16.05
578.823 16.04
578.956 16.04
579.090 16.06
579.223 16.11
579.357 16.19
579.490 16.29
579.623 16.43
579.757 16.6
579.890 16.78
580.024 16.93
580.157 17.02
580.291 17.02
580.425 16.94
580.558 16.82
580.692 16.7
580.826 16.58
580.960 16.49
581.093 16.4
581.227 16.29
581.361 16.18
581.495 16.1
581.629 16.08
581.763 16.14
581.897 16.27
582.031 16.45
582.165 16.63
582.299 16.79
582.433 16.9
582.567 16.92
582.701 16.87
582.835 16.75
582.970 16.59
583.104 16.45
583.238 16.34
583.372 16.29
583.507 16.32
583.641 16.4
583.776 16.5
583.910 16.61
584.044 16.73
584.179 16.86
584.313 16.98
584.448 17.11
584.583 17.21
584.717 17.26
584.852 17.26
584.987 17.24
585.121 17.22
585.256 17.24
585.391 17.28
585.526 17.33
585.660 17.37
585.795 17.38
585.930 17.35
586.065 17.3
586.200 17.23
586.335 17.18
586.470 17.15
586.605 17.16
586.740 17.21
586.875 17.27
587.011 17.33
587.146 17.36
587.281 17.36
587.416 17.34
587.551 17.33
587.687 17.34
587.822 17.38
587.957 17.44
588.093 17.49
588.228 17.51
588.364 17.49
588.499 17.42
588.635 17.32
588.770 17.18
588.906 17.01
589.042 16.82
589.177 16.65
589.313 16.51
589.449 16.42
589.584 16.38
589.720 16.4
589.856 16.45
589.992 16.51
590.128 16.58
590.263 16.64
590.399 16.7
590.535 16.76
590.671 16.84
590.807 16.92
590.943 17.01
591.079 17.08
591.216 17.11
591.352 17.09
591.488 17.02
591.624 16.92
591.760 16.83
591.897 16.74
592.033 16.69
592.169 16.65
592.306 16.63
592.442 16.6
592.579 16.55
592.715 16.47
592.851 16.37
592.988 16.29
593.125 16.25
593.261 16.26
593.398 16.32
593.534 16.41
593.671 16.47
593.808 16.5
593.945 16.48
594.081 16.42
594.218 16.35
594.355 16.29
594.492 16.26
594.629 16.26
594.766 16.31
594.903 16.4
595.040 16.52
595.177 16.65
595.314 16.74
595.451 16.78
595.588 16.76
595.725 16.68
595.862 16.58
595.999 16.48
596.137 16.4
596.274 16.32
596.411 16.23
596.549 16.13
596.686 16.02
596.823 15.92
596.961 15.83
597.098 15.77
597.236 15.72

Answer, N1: -3.07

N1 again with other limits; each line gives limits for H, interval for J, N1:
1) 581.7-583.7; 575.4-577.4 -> -2.98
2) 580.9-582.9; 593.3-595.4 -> -3.04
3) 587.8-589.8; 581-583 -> -3.06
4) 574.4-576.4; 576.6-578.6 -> -2.96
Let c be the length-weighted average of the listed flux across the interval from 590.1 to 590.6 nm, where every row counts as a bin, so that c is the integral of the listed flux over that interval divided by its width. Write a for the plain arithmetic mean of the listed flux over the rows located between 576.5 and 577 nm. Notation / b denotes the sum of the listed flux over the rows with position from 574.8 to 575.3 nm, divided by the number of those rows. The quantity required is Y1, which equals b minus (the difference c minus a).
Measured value 13.4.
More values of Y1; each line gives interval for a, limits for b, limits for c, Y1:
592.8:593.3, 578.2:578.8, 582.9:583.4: 15.9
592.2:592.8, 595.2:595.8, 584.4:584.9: 16.1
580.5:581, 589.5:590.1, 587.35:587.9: 15.7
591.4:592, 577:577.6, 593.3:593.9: 15.4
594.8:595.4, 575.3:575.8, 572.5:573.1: 15.9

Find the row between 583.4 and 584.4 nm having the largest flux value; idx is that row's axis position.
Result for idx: 584.313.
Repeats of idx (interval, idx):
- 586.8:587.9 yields 587.822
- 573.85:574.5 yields 573.913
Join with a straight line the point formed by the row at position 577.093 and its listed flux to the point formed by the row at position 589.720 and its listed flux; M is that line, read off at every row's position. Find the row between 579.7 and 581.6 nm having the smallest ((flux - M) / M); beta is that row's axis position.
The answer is 581.495 nm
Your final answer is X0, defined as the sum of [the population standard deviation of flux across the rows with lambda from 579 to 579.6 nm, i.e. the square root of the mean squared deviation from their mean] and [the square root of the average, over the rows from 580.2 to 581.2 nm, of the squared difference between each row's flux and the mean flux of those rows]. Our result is 0.30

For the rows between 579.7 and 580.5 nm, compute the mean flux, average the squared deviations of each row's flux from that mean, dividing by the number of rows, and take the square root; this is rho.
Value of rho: 0.15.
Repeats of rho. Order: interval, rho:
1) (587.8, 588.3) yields 0.05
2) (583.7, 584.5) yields 0.21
